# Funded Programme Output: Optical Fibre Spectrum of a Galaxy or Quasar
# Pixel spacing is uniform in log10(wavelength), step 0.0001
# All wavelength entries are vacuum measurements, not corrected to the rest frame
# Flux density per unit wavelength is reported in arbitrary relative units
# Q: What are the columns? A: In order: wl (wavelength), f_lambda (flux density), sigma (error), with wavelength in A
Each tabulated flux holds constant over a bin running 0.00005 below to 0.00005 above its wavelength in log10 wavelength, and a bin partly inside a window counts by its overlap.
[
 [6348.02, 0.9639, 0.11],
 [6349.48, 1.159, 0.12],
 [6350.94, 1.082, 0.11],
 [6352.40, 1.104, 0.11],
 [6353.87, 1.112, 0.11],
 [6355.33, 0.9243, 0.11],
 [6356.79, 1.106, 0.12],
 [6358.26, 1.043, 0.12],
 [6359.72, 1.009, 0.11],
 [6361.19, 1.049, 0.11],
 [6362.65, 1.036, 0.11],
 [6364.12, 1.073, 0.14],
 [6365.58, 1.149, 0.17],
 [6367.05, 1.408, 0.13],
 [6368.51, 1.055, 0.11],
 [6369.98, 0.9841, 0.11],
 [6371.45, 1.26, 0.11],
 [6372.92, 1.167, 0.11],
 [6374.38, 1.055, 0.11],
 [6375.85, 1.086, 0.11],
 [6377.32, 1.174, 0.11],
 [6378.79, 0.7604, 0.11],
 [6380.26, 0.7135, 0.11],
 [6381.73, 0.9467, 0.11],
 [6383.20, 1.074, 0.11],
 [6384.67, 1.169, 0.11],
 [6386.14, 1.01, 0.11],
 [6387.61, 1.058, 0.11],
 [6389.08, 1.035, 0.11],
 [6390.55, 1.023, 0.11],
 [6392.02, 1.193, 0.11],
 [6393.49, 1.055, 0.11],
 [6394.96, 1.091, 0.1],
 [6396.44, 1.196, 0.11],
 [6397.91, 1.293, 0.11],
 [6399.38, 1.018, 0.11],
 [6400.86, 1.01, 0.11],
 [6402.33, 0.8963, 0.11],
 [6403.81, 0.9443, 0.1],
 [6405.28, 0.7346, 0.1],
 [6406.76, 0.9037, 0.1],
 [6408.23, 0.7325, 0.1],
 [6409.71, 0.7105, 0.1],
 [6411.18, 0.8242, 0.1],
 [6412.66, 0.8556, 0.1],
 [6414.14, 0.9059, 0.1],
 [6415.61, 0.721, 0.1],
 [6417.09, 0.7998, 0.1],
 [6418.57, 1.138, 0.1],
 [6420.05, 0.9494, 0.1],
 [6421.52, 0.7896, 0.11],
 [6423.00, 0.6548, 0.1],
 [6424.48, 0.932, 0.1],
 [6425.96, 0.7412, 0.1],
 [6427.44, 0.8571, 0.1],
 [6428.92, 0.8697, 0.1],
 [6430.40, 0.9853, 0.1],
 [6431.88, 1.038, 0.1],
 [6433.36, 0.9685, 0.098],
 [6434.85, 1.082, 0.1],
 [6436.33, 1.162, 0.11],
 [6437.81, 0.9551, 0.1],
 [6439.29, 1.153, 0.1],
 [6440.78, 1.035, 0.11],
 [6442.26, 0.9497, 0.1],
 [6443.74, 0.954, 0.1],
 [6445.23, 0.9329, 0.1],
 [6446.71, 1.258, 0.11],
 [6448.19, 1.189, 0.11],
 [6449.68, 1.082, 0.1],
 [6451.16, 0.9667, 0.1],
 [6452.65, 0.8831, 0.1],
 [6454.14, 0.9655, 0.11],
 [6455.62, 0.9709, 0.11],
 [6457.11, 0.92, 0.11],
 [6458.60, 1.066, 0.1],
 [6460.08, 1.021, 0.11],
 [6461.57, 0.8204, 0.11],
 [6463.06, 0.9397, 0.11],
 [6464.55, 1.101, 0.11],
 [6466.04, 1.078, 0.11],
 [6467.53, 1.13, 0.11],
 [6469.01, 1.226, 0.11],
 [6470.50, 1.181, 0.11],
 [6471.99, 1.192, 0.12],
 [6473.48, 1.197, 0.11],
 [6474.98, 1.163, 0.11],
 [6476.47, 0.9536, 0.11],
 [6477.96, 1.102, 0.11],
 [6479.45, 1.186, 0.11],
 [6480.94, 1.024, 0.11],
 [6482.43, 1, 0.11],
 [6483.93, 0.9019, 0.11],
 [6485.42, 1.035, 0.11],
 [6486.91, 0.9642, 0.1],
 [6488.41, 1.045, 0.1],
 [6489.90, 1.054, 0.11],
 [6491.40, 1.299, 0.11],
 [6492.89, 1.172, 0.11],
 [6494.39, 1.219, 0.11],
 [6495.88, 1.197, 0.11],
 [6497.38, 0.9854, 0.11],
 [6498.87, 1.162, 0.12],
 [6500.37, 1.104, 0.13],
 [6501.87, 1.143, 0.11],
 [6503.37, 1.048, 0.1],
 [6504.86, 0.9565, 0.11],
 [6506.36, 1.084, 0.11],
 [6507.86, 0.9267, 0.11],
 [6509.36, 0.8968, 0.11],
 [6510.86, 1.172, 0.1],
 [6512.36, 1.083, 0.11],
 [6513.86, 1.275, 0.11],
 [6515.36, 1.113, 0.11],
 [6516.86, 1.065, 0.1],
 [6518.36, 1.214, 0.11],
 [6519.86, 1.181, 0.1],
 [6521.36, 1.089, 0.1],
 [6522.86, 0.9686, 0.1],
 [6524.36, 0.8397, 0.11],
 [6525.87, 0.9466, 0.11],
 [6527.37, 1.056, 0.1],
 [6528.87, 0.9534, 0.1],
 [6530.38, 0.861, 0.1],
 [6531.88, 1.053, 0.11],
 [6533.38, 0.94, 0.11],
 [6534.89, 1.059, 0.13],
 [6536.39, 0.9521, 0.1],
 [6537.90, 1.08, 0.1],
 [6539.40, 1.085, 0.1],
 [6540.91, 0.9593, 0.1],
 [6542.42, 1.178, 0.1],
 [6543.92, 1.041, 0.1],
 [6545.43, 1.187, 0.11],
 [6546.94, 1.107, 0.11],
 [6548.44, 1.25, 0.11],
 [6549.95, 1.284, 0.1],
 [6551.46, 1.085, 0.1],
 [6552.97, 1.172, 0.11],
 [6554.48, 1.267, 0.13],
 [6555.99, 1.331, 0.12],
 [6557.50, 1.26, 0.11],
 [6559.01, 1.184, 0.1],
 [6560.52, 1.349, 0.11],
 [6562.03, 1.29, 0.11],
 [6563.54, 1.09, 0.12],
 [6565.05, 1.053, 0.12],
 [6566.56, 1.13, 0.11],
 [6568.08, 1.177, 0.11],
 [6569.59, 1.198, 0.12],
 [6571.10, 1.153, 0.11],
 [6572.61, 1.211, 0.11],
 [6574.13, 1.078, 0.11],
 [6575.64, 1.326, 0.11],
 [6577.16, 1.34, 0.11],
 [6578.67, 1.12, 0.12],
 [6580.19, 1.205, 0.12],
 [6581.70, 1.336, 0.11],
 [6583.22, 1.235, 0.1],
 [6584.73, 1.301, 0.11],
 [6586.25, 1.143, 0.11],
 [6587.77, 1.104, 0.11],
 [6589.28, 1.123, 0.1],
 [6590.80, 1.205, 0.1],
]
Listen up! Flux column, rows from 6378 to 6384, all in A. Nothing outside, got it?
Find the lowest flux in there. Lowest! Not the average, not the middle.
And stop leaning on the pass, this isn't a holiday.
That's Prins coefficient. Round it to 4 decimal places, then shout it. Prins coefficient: 0.7135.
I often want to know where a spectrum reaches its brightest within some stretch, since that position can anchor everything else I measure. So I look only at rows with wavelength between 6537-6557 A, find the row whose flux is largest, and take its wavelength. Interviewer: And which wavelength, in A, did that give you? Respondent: 6555.99 A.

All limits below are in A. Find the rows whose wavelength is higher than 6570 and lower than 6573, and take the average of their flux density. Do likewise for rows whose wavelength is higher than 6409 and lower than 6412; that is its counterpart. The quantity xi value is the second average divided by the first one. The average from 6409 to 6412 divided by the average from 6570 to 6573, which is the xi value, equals 0.65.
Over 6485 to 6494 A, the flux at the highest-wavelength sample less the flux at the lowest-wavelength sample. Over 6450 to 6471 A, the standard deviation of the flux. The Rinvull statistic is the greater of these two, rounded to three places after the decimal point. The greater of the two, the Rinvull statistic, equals 0.137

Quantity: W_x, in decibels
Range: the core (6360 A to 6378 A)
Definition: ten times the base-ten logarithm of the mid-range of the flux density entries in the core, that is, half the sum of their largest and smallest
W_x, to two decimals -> 0.78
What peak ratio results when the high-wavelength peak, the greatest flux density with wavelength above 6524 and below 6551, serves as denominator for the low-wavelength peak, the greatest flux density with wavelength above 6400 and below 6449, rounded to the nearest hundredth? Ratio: 0.98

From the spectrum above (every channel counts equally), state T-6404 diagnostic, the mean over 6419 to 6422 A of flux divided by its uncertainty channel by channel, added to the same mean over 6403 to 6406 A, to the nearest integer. 17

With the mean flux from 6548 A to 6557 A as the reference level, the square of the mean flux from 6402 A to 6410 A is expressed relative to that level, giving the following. 0.55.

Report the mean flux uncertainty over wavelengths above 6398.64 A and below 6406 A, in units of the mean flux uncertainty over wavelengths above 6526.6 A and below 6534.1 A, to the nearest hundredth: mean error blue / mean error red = 1.02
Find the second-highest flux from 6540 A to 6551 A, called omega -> 1.25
